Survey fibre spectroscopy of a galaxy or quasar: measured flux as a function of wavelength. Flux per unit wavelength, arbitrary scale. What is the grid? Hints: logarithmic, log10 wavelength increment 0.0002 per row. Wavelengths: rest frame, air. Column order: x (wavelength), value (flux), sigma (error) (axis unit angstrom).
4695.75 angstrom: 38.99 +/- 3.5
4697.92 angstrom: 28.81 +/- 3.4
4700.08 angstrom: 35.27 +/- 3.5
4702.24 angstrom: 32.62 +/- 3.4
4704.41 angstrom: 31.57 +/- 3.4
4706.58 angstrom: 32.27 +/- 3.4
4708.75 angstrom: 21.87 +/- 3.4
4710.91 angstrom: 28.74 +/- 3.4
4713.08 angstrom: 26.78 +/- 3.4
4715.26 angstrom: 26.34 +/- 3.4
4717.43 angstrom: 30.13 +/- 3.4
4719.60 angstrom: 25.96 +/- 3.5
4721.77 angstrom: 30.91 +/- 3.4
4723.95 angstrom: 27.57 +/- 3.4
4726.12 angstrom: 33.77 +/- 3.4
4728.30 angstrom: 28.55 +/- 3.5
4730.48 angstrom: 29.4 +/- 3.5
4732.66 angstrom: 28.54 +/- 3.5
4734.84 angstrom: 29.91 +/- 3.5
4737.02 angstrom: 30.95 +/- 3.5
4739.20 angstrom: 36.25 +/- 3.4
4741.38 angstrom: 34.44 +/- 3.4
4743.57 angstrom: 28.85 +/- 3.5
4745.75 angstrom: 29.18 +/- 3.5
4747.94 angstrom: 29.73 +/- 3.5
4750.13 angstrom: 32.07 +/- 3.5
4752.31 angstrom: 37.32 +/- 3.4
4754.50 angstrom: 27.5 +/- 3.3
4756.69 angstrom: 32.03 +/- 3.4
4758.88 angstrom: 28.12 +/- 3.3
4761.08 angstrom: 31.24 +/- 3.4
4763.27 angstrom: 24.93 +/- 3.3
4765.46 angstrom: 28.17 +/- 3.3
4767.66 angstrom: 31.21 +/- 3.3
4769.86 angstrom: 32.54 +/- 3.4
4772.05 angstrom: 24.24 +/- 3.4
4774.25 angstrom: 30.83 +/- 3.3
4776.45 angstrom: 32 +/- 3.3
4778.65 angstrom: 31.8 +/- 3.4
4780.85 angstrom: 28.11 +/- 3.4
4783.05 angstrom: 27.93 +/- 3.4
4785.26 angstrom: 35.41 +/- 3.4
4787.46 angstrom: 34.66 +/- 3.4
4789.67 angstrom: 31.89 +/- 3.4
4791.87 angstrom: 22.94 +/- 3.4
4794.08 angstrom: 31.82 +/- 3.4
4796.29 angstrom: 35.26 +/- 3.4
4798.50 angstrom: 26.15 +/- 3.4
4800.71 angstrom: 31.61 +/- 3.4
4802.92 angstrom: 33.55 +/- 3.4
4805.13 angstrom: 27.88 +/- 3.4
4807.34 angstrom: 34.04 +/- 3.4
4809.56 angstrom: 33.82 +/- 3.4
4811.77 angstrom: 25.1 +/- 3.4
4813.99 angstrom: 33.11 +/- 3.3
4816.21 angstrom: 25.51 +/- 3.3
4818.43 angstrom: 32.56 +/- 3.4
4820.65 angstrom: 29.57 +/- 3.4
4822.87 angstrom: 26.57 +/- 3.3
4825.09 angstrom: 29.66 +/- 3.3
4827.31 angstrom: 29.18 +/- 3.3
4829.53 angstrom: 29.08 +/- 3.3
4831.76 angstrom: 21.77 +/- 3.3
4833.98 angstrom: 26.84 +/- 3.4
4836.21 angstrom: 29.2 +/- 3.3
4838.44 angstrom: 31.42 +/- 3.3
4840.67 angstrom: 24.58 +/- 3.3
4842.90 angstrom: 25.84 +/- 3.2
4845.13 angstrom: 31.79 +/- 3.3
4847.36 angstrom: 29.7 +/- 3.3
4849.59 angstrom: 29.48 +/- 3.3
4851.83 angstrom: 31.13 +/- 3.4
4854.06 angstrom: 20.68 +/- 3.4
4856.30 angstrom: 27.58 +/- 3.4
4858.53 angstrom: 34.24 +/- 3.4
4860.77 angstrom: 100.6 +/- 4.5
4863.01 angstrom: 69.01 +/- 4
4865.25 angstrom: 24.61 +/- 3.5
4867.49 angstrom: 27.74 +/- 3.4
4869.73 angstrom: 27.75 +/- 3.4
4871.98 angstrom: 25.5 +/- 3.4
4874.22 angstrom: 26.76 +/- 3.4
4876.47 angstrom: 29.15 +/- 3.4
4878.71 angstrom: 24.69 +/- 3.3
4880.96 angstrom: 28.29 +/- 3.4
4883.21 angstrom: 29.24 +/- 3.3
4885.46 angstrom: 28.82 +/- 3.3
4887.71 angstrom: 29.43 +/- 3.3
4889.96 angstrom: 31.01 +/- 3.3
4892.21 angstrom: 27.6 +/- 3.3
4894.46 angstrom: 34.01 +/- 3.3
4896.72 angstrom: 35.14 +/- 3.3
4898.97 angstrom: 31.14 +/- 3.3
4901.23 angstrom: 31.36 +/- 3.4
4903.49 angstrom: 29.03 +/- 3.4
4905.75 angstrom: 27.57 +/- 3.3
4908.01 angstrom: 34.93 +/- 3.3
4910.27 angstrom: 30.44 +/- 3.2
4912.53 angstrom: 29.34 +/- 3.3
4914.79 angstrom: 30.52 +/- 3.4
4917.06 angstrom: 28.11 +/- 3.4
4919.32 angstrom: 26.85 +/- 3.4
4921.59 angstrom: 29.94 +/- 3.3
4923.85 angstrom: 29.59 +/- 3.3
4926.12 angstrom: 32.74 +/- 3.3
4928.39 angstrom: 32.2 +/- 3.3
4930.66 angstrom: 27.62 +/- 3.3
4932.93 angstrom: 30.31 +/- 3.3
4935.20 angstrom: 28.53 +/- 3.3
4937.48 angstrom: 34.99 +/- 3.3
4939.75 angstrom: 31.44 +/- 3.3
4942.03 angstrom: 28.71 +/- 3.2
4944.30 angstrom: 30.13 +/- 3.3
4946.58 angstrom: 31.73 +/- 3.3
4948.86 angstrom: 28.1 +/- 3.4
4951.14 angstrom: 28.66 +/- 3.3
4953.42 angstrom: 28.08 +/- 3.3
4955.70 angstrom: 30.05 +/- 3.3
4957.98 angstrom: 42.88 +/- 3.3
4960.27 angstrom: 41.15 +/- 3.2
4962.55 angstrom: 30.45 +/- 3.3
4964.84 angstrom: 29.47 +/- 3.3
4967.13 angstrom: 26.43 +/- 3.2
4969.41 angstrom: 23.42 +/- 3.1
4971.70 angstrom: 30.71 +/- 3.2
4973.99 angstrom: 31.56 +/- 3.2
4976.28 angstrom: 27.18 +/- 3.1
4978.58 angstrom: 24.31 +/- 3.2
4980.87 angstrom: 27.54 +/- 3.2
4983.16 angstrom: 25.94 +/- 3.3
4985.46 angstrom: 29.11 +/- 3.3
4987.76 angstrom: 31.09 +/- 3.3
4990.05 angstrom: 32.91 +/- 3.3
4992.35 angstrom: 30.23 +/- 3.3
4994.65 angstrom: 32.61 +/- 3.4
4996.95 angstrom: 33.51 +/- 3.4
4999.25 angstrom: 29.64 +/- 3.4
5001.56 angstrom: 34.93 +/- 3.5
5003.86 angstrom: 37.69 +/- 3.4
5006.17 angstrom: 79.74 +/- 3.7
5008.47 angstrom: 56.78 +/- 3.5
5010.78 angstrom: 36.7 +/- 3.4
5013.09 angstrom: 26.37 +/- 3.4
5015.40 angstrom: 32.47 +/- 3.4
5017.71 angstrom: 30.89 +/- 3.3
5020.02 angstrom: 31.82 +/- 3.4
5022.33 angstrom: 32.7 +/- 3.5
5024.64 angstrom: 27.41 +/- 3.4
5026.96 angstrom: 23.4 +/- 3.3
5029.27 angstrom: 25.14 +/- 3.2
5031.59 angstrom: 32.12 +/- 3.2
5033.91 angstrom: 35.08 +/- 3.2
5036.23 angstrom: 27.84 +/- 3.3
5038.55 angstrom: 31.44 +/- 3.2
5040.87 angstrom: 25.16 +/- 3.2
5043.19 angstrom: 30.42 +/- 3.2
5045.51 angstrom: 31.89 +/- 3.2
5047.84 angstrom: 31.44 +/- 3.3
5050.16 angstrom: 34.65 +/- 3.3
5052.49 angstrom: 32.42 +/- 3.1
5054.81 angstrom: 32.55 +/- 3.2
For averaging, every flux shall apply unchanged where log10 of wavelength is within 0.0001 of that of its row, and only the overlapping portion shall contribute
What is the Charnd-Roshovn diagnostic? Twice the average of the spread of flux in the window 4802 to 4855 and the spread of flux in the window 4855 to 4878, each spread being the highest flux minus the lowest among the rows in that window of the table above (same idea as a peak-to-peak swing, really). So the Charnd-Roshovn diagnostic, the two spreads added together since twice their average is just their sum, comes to 89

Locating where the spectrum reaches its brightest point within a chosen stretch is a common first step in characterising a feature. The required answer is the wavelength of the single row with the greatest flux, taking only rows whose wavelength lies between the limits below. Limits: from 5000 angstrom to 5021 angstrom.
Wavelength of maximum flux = 5006.17 angstrom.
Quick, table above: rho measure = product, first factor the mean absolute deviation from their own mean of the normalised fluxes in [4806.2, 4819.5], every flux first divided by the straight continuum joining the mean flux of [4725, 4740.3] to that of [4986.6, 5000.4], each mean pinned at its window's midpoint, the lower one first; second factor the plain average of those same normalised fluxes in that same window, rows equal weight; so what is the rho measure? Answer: 0.11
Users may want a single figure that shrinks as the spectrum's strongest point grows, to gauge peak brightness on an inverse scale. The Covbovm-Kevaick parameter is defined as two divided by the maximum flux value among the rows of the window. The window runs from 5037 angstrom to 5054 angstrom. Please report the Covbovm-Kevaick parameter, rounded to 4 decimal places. 0.0577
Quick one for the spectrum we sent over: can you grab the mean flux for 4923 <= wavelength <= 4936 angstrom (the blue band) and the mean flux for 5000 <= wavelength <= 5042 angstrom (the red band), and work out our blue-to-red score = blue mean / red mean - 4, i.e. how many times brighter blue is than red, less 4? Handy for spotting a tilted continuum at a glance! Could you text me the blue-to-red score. -3.13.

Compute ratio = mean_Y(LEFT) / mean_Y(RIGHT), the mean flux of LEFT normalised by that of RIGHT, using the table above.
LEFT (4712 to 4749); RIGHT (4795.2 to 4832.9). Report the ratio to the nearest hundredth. 1.01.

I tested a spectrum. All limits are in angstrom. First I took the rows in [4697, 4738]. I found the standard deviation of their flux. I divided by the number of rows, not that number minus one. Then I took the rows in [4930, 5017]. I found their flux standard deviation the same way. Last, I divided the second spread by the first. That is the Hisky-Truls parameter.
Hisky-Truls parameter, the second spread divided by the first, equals 3.2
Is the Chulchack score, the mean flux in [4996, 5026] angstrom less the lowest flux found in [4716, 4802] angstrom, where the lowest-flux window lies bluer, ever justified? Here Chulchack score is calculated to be 15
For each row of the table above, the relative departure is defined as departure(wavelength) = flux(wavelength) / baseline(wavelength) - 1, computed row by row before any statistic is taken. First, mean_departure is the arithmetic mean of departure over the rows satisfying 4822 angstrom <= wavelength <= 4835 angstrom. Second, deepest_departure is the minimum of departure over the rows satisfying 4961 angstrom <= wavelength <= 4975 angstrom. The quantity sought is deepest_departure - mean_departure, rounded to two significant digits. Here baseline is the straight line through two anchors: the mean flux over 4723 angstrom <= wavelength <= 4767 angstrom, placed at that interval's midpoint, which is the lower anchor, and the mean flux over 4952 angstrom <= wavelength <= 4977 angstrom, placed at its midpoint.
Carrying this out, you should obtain -0.13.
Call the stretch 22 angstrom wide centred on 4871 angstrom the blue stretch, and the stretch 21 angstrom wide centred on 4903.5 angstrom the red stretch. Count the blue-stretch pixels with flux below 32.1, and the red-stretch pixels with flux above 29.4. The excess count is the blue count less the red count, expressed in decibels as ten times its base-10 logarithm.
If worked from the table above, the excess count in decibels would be 3.0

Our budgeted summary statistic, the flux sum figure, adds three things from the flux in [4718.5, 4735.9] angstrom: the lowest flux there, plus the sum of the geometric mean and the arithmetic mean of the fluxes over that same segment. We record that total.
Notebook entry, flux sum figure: 85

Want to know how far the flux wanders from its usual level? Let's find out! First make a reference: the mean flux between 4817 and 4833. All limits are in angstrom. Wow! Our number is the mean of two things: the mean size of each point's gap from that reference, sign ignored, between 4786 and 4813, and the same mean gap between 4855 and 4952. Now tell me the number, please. 4.5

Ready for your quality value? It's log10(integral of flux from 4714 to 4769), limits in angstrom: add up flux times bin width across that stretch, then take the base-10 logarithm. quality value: 3.22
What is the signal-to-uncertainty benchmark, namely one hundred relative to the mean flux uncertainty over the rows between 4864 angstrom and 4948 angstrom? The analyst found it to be 30.0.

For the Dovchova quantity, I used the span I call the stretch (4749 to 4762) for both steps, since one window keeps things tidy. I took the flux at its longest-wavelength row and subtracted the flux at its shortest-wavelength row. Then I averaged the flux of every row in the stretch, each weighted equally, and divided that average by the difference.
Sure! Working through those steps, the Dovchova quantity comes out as -38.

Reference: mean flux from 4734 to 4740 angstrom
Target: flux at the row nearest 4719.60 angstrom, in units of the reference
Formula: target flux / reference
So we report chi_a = 0.80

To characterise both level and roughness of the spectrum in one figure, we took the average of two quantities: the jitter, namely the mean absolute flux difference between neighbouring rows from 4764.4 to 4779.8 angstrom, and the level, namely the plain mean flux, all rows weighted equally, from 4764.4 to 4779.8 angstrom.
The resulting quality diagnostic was 16.8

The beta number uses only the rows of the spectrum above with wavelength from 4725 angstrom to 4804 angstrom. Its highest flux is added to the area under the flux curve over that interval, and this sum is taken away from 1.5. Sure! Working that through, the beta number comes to -2456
